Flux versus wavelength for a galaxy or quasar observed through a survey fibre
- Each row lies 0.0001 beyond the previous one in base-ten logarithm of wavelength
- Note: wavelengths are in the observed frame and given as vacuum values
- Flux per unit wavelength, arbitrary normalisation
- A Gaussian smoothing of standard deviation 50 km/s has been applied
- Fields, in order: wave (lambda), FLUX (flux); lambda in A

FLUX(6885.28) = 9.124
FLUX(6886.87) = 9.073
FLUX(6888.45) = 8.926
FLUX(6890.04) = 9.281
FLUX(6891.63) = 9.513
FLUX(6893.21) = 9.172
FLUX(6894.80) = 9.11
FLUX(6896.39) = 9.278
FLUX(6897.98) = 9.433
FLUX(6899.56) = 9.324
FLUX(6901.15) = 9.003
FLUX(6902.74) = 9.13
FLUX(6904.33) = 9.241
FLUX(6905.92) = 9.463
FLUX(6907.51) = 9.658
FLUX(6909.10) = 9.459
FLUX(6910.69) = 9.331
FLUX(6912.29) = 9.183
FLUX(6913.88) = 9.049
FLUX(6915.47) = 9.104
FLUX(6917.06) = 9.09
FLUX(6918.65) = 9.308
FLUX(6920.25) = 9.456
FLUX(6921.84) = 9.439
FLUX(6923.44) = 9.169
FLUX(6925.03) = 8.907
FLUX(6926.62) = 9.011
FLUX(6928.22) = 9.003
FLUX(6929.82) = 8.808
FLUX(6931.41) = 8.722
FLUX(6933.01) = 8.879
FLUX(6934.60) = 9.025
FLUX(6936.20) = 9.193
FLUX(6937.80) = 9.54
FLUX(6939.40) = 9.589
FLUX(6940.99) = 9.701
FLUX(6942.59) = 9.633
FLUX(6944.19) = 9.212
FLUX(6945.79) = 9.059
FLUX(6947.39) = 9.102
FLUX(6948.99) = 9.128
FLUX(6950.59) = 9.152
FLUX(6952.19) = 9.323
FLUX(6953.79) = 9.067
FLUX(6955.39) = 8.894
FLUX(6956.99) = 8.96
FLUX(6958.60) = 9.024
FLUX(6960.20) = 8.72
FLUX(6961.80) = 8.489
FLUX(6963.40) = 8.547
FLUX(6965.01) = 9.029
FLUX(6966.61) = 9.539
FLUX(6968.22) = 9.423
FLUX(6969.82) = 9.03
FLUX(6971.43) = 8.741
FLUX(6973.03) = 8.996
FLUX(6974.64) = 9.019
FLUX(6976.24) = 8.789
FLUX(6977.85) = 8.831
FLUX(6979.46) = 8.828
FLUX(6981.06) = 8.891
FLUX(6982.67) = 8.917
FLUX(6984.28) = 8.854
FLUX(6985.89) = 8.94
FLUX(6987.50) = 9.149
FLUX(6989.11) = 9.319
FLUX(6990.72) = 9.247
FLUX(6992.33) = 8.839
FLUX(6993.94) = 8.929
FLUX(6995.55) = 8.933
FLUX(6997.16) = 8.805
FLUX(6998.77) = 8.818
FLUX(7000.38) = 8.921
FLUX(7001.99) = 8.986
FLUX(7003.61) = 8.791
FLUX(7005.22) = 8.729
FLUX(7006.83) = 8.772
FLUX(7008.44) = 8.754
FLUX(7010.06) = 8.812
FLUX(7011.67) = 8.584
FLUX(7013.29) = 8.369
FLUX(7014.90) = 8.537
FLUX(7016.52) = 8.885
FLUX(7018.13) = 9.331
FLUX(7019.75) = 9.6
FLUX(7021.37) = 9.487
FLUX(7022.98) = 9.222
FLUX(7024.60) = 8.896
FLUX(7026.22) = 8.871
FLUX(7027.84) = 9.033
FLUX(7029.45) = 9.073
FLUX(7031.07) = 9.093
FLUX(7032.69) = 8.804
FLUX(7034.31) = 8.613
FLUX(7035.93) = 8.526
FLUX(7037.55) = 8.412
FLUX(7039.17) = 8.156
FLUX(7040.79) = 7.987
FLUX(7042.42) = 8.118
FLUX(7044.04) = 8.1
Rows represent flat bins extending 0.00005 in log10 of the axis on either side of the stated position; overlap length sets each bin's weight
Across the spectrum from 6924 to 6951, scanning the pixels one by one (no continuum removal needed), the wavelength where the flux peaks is 6940.99 A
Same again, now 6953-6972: 6966.61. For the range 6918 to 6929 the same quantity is 6920.25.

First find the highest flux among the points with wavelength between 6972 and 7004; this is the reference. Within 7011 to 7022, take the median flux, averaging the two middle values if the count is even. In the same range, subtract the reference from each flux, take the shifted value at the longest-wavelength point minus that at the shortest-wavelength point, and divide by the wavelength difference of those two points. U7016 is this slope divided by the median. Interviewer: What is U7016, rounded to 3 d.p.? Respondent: 0.010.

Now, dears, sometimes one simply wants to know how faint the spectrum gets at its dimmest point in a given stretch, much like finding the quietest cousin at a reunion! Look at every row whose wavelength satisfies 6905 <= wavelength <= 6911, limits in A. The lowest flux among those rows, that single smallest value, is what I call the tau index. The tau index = 9.331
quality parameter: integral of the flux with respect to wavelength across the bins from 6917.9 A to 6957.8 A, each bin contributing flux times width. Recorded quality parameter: 366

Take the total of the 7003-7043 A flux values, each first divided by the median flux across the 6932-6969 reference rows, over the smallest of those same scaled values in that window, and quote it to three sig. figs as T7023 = 27.5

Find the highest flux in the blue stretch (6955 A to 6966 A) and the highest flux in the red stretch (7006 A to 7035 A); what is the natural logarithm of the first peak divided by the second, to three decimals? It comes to -0.061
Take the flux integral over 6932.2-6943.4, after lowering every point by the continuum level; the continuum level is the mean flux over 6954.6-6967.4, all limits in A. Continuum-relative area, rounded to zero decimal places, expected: 5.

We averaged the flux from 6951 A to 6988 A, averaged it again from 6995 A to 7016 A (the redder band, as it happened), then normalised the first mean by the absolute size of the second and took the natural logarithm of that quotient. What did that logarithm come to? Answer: 0.023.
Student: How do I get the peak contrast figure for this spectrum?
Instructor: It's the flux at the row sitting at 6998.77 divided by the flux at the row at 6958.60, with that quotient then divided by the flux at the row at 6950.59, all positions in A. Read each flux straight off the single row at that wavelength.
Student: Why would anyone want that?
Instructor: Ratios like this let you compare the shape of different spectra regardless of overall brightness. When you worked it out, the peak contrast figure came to 0.107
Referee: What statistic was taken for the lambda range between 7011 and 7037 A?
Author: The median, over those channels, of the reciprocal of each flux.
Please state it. 0.112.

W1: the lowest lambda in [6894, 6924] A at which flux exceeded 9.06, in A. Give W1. 6894.80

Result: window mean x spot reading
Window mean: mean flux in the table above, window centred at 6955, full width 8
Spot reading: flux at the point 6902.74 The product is 82.7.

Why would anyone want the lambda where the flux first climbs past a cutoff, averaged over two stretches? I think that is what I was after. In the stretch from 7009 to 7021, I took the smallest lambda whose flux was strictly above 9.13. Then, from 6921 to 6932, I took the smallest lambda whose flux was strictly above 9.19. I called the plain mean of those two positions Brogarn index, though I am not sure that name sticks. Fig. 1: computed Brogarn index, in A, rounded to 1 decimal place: 6970.0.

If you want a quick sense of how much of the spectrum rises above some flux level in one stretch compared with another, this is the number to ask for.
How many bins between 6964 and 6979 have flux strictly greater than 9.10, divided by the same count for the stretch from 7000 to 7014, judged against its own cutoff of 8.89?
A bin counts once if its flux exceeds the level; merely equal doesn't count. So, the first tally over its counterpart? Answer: 1.0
